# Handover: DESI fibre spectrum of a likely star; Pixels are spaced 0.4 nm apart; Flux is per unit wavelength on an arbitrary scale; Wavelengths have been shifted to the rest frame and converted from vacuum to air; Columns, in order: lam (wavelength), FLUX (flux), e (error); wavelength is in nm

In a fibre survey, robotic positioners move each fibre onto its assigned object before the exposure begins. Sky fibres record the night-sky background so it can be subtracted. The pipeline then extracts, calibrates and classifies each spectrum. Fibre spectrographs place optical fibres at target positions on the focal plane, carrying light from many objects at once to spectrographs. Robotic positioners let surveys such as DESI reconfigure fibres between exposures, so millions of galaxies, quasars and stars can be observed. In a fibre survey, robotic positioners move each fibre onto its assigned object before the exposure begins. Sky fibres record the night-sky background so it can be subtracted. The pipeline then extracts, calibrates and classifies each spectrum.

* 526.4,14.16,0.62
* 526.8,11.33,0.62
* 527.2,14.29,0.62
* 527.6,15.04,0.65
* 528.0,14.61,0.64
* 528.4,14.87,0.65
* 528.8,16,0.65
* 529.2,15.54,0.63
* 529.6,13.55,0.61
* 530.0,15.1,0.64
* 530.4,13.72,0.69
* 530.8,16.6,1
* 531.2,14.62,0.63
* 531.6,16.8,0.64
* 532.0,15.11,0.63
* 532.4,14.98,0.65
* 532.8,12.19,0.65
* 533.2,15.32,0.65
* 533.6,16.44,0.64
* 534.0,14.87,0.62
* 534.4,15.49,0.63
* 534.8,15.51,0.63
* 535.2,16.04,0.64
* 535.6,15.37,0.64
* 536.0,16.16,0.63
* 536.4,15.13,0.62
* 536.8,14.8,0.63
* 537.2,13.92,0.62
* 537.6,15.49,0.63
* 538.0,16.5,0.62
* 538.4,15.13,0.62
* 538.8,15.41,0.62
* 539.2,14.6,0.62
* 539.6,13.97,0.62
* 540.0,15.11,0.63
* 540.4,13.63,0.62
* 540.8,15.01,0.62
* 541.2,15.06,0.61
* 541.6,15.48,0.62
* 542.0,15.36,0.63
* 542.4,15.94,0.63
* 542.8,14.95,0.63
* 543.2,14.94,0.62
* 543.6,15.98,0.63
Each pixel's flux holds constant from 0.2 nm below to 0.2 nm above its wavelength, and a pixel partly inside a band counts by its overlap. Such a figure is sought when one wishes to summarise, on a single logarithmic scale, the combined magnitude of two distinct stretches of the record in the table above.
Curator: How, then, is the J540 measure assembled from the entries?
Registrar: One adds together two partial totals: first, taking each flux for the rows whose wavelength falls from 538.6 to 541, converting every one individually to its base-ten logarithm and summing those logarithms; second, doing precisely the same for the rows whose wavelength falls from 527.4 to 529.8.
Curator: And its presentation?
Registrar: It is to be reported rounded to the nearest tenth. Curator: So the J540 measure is 14.0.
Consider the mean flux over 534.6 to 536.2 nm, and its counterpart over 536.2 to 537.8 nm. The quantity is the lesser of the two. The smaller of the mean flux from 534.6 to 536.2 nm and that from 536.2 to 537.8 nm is 14.8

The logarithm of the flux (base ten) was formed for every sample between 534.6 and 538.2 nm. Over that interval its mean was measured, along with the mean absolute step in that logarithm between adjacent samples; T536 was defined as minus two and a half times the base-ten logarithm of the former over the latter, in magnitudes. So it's -4.23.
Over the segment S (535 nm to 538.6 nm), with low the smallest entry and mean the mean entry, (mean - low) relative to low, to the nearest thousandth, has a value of 0.106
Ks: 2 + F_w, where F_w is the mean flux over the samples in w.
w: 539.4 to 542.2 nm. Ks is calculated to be 16.8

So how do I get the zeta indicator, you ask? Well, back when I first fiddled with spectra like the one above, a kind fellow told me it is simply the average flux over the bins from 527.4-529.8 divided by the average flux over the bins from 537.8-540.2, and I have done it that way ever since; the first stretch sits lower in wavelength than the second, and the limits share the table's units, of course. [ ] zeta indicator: 0.99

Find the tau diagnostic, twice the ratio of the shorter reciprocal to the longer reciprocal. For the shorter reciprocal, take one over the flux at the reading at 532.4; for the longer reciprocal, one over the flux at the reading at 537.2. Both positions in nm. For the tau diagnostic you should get 1.86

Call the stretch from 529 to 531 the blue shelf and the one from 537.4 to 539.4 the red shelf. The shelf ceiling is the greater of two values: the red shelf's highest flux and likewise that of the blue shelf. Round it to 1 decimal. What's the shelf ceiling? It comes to 16.6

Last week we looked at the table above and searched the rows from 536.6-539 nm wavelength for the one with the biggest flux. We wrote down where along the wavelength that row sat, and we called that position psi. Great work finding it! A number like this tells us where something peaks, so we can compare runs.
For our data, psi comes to 538.0 nm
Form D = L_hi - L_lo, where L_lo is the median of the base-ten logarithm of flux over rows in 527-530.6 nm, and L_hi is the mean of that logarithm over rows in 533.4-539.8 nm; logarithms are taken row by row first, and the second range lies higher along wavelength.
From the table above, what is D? 0.012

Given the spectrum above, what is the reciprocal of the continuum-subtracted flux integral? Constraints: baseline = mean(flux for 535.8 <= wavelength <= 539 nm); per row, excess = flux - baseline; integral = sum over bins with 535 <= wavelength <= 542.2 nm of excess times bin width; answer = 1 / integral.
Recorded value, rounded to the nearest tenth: -0.7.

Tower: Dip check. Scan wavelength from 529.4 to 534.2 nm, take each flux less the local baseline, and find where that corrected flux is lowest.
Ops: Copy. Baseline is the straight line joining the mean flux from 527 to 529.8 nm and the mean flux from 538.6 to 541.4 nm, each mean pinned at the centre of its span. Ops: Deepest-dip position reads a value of 532.8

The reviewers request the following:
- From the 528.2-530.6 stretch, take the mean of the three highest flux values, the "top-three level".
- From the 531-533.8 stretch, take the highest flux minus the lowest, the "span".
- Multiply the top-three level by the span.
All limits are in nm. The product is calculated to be 72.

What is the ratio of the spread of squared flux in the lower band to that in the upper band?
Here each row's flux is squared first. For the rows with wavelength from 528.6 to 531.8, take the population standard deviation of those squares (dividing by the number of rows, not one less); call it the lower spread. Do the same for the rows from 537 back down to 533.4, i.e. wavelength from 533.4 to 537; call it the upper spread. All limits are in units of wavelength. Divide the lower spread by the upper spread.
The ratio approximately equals 2.1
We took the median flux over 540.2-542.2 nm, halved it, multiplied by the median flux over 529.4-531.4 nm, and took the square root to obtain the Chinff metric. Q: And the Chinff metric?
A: 10.49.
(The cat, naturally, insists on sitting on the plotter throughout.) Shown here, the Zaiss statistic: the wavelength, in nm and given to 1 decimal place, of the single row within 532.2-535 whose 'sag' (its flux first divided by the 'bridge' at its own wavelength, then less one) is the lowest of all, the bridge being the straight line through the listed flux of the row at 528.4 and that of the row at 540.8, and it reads 532.8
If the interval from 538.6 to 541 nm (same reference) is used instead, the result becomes 540.4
